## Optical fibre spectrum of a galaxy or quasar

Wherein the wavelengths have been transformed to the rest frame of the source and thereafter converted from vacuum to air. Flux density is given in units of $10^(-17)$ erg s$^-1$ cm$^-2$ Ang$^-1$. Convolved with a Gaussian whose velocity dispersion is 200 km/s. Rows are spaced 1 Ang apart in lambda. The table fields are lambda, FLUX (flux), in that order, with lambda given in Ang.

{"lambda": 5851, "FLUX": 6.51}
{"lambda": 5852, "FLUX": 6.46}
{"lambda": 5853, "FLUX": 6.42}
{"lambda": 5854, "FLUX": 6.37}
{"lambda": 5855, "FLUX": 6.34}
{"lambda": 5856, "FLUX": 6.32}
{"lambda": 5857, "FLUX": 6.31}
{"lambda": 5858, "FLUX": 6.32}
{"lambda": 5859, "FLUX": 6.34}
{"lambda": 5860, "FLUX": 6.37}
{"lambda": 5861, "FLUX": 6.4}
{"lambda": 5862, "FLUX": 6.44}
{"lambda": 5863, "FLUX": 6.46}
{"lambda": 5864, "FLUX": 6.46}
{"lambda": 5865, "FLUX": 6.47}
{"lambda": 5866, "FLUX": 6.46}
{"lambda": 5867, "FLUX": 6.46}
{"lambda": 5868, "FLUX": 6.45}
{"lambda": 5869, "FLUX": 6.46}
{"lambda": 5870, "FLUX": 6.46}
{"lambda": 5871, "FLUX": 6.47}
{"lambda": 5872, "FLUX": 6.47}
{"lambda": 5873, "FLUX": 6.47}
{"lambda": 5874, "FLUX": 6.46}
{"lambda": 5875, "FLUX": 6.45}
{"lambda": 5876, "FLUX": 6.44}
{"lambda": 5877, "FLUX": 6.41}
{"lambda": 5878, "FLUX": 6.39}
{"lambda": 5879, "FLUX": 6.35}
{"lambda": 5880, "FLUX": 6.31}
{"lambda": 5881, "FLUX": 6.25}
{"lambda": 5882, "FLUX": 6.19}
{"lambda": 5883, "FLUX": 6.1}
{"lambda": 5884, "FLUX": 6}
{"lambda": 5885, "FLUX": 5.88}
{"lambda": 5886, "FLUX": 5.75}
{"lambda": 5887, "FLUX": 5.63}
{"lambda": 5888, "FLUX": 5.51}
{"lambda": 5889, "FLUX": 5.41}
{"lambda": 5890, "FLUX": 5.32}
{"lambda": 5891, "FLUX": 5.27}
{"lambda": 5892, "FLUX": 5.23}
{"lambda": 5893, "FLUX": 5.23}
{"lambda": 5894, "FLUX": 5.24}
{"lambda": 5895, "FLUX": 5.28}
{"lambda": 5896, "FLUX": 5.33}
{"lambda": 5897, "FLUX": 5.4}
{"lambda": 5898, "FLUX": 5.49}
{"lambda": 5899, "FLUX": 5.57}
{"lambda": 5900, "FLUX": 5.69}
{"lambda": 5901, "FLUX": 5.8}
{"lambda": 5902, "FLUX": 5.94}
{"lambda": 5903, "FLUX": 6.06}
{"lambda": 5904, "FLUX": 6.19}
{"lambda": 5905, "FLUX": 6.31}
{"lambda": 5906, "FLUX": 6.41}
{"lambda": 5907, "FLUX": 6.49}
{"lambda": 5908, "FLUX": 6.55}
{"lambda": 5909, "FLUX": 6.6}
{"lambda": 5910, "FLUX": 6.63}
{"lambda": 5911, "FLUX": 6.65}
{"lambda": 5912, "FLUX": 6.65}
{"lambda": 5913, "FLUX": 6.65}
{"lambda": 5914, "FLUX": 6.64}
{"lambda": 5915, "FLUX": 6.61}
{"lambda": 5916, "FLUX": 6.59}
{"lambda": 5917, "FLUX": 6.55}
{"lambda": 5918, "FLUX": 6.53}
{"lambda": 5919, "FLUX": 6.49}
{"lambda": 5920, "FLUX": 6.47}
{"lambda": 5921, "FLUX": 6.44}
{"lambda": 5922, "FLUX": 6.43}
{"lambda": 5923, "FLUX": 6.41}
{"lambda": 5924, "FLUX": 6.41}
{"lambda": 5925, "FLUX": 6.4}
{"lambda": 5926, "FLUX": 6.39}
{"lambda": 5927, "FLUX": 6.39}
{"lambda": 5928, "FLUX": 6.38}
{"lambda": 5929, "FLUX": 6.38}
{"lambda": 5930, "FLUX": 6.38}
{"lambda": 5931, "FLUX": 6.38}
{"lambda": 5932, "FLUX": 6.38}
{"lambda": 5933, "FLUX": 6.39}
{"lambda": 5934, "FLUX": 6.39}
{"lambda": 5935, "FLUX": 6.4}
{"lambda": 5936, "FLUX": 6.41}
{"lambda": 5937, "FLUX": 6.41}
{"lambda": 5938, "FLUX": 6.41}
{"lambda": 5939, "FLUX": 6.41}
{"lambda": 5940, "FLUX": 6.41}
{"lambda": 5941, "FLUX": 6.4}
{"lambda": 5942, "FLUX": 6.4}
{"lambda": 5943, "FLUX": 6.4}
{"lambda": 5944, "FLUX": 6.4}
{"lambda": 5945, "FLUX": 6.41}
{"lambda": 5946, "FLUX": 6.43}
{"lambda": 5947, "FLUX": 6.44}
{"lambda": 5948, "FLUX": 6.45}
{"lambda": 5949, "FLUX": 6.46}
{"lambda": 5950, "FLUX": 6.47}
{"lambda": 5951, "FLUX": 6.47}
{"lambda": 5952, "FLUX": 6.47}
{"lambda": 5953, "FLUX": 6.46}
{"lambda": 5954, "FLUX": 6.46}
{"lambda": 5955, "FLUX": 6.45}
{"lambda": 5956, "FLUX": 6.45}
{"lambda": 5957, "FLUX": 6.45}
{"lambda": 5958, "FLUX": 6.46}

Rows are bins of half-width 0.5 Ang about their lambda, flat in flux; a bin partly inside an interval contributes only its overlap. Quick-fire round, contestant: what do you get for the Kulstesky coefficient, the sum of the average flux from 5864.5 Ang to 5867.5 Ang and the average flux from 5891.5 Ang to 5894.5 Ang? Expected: 11.70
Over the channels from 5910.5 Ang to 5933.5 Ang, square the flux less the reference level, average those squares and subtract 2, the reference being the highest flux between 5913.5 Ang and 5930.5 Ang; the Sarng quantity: -2.0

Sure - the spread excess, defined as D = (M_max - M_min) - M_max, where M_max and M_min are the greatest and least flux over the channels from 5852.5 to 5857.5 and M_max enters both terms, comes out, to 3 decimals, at -6.310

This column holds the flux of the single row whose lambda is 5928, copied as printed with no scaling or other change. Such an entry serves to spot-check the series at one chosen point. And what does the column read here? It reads 6.38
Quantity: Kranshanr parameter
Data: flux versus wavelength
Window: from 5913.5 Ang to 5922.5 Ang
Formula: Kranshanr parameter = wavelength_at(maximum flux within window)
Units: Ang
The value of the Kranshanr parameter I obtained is 5914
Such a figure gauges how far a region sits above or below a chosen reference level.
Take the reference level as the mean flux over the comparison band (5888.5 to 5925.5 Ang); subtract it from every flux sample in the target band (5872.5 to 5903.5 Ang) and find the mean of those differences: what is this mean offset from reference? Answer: -0.3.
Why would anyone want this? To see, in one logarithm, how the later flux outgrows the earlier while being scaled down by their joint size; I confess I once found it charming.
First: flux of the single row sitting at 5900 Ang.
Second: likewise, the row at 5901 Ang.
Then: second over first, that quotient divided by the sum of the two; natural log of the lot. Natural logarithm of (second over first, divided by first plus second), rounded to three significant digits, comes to -2.42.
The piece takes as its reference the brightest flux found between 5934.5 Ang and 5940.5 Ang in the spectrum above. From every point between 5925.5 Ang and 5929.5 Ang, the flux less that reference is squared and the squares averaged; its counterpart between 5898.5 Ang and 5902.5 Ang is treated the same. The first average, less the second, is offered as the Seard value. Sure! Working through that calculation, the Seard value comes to -0.45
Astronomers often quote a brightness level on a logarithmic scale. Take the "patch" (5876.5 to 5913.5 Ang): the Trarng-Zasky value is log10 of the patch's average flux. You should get 0.775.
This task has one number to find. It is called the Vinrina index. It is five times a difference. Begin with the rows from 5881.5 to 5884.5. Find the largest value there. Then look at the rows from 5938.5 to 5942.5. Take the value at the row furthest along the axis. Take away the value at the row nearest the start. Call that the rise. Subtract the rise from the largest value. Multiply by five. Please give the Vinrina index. 31.0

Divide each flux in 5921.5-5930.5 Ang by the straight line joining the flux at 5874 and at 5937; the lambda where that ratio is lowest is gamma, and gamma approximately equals 5928 Ang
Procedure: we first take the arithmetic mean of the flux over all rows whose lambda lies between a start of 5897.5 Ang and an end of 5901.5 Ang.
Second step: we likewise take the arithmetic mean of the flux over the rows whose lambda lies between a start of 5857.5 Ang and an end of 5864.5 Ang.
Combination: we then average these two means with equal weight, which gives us 6.02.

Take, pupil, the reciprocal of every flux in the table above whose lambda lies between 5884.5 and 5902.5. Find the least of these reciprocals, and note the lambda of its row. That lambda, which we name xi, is 5902 Ang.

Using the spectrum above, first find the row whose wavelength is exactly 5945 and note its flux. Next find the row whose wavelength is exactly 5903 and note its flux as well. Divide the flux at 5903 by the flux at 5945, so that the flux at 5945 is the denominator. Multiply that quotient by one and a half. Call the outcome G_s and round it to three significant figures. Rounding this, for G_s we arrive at 1.42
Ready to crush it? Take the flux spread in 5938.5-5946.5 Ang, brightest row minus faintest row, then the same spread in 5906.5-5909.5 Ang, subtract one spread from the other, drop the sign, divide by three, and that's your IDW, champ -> 0.027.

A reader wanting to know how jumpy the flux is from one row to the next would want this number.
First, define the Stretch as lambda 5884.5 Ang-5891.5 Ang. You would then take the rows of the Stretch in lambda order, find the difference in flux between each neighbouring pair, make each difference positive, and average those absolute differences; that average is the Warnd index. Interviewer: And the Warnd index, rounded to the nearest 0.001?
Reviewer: 0.102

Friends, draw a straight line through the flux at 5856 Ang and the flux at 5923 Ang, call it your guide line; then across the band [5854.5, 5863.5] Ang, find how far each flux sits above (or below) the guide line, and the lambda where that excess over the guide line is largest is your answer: 5863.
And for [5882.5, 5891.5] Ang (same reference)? 5883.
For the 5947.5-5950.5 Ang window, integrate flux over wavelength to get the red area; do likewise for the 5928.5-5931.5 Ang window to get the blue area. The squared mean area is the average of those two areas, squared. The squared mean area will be 371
